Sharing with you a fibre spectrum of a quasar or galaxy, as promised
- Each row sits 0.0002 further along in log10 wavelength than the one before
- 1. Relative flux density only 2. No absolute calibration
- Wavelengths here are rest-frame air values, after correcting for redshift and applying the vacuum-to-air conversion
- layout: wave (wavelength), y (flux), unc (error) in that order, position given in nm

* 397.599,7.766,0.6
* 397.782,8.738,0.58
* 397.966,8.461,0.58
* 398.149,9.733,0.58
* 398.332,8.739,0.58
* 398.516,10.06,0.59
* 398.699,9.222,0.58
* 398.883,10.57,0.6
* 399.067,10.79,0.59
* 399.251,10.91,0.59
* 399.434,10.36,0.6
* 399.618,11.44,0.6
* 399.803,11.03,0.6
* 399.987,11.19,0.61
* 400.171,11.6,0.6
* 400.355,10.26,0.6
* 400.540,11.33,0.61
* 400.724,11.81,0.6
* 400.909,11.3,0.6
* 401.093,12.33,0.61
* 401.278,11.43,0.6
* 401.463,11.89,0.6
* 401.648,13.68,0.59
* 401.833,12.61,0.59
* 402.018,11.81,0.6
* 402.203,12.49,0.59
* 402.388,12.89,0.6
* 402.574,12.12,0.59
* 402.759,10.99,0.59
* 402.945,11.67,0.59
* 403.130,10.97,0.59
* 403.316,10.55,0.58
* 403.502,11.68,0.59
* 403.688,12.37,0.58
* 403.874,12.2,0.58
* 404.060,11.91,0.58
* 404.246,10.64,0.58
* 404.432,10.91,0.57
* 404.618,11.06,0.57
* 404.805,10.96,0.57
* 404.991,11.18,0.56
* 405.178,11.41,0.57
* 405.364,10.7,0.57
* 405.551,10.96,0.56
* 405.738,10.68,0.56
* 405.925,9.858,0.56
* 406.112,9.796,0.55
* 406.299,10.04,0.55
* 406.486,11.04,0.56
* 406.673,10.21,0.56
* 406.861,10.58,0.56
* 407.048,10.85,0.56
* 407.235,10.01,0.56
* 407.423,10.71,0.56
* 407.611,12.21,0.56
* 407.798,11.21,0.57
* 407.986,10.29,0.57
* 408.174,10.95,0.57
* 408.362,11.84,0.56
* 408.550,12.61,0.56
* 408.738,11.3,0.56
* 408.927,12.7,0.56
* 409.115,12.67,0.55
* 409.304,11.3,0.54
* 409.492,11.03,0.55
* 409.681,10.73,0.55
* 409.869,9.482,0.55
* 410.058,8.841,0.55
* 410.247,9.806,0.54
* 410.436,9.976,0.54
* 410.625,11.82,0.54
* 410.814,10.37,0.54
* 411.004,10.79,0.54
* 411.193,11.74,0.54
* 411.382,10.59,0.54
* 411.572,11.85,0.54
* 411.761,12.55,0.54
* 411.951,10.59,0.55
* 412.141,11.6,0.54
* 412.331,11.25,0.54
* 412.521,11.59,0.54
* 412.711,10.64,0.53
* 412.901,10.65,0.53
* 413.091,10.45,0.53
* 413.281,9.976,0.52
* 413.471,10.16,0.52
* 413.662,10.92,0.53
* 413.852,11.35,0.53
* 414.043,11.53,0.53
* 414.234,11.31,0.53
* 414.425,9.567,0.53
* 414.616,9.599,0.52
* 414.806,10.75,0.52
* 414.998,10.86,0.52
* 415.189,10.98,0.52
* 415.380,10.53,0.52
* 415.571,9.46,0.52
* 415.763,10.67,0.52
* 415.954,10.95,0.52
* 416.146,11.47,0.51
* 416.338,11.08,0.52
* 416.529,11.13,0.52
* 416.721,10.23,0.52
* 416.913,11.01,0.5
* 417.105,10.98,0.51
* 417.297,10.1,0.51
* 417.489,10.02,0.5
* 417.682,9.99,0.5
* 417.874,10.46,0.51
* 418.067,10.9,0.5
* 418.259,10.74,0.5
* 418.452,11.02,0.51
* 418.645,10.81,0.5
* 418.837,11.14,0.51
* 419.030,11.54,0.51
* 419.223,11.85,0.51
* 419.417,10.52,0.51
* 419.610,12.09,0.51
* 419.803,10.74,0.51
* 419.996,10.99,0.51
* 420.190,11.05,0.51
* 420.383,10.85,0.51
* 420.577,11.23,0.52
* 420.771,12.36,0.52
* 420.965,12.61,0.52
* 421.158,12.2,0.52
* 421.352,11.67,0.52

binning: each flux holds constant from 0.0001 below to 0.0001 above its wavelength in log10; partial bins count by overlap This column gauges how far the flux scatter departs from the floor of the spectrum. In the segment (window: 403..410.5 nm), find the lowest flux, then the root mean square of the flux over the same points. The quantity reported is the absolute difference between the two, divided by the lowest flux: 0.24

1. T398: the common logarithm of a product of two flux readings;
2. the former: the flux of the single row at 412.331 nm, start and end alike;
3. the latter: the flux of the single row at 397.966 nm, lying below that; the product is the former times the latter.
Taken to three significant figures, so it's 1.98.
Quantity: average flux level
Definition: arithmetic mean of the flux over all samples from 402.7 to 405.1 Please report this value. 11.3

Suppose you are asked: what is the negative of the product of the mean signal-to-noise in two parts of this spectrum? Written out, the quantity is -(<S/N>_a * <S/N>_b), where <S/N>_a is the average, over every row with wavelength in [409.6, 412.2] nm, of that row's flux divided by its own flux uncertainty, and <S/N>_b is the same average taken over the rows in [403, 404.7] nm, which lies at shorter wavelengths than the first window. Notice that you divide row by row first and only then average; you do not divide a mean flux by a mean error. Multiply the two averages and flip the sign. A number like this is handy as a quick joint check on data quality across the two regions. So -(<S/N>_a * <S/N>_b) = -389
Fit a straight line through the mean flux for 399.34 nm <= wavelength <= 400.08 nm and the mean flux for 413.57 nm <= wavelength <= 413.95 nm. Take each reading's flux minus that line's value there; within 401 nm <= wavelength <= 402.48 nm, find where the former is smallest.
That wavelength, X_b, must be 401.278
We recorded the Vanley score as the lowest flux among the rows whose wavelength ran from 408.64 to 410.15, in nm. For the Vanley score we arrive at 8.841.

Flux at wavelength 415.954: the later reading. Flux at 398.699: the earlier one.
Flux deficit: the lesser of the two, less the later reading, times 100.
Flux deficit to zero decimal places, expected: -173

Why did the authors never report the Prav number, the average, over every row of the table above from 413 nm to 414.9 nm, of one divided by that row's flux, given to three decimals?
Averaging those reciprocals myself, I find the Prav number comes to 0.095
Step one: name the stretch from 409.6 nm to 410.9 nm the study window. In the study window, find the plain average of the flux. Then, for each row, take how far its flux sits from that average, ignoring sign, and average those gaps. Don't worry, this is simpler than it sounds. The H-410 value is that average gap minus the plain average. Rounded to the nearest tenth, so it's -9.4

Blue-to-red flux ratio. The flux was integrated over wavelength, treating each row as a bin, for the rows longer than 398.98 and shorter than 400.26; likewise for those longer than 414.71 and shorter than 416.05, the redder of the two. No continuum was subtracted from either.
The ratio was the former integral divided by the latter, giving 1.00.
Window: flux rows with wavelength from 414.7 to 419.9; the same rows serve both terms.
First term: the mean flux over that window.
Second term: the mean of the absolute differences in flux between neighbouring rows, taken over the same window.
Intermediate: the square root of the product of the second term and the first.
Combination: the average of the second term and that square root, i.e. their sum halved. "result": 1.46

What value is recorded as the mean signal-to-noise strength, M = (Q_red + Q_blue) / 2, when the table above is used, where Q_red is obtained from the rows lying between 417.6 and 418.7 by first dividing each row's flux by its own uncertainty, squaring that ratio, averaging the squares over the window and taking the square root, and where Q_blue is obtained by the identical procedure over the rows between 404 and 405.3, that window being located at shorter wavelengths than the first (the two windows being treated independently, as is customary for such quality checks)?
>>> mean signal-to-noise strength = 20.4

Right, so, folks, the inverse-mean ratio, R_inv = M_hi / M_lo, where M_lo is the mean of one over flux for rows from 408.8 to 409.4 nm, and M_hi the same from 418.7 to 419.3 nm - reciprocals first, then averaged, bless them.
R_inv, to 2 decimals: 1.06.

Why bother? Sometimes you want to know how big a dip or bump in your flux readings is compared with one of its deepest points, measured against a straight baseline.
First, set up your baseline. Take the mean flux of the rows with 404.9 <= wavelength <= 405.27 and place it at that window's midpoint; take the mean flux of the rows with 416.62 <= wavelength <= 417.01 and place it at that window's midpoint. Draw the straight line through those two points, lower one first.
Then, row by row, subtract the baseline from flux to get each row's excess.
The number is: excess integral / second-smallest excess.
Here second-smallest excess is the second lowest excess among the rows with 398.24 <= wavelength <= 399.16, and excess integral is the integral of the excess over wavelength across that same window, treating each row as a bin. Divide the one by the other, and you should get 0.67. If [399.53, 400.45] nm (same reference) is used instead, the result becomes 0.78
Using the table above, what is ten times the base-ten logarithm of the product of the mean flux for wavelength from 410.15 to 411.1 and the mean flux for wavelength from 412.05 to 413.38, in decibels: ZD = 20.60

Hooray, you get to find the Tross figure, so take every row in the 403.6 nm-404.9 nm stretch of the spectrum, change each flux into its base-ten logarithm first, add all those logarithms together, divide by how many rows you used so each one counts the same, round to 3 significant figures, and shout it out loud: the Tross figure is 1.06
